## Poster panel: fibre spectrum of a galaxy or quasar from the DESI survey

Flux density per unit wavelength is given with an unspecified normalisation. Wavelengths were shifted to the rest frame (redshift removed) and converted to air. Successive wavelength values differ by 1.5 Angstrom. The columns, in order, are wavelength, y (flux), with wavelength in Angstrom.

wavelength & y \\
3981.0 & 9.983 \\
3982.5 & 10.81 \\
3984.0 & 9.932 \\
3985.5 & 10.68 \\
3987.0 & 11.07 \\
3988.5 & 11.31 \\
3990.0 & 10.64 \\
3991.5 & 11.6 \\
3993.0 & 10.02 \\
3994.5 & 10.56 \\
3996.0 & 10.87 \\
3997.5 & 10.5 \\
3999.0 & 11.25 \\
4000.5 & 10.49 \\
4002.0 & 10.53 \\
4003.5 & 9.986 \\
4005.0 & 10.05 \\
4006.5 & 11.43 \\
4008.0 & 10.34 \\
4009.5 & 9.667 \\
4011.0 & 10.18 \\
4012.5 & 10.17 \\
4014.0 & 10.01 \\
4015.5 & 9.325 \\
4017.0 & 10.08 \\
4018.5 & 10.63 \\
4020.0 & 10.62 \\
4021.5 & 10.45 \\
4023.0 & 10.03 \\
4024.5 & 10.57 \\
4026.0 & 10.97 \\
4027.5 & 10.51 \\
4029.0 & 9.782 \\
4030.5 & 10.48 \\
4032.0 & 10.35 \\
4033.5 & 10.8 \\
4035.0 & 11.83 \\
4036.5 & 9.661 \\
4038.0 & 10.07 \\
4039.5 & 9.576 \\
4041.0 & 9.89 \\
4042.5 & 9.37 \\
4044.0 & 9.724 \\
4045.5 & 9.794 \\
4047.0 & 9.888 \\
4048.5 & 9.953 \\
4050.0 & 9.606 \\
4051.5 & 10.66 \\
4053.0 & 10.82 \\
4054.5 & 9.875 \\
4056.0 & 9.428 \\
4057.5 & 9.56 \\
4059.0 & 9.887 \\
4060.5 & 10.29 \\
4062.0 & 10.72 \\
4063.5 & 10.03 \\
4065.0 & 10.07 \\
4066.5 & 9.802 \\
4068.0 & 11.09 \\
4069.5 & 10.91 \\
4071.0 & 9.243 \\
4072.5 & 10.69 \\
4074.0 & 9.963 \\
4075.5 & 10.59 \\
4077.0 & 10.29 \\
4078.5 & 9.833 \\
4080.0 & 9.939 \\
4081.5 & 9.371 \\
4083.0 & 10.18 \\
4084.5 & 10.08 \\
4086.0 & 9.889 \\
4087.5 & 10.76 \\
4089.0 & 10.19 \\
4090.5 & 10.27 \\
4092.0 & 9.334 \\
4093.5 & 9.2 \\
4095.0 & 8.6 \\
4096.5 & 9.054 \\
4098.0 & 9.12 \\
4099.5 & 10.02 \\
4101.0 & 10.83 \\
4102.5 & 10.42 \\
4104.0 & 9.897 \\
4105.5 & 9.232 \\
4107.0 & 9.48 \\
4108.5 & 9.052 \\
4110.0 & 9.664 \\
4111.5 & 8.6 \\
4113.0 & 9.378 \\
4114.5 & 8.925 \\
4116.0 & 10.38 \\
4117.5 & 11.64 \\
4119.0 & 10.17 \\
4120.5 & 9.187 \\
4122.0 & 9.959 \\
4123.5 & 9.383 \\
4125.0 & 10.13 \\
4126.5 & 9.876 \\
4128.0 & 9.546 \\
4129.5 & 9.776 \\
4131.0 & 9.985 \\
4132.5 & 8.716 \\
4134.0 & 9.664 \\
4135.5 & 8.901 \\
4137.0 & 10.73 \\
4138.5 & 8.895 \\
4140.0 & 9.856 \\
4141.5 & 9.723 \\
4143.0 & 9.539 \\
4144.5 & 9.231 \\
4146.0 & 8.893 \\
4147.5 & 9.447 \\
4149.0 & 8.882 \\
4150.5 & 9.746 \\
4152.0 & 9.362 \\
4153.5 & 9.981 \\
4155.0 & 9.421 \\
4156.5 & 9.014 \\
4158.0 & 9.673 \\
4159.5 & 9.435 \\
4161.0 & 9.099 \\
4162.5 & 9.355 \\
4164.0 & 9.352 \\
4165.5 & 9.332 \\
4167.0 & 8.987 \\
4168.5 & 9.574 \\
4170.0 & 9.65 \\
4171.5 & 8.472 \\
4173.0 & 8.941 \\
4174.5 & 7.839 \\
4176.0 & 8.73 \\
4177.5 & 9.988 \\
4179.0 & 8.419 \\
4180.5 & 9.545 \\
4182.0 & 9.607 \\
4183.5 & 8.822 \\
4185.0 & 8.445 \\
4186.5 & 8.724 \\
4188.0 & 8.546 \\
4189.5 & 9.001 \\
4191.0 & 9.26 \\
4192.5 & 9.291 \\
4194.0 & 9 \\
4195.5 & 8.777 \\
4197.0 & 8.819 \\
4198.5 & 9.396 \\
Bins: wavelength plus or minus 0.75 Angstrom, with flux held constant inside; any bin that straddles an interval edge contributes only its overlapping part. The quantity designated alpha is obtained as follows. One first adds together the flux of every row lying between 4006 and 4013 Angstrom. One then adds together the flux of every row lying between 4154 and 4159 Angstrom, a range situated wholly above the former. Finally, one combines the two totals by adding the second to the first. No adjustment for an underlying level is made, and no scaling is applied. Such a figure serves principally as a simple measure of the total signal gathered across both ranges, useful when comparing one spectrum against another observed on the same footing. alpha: 80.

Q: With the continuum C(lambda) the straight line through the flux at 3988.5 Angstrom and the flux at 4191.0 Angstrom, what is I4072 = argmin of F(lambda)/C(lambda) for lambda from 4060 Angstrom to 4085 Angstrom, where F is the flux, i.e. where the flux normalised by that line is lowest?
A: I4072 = 4071.0 Angstrom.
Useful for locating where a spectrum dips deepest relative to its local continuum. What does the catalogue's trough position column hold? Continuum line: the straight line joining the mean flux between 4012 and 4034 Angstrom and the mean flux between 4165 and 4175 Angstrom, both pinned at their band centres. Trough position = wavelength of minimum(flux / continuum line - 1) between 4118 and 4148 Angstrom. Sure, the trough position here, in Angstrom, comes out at 4132.5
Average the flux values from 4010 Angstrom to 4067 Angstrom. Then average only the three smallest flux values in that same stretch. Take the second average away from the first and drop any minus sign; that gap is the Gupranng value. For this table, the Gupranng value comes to 0.77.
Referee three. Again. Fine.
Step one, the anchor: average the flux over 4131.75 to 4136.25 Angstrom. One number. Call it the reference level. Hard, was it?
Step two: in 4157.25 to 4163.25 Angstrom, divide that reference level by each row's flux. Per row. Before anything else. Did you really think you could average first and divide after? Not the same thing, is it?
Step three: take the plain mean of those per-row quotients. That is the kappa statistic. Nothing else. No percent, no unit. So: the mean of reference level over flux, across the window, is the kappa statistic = 0.969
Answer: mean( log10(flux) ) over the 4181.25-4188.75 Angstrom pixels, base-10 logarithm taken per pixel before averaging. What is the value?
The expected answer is 0.95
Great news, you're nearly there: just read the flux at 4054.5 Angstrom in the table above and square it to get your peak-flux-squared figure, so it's 98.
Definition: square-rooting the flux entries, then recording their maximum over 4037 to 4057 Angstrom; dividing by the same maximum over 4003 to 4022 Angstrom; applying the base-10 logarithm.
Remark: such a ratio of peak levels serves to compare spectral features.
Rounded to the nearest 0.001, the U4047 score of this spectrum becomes -0.012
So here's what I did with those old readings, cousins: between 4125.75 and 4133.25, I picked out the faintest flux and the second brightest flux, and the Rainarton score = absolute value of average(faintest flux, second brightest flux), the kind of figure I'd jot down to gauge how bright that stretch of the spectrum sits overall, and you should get 9.3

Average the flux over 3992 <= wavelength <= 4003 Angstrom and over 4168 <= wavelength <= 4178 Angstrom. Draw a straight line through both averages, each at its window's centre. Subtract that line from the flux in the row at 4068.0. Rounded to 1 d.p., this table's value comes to 1.1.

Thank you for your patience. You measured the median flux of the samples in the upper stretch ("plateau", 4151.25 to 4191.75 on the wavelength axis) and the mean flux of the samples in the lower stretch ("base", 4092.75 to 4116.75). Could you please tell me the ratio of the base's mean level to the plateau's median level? 1.02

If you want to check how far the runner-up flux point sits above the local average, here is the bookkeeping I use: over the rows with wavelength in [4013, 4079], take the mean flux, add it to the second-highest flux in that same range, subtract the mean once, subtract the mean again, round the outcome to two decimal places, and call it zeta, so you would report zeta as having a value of 0.91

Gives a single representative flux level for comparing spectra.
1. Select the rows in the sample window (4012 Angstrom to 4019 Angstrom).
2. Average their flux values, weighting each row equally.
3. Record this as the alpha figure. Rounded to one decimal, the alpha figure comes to 10.0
